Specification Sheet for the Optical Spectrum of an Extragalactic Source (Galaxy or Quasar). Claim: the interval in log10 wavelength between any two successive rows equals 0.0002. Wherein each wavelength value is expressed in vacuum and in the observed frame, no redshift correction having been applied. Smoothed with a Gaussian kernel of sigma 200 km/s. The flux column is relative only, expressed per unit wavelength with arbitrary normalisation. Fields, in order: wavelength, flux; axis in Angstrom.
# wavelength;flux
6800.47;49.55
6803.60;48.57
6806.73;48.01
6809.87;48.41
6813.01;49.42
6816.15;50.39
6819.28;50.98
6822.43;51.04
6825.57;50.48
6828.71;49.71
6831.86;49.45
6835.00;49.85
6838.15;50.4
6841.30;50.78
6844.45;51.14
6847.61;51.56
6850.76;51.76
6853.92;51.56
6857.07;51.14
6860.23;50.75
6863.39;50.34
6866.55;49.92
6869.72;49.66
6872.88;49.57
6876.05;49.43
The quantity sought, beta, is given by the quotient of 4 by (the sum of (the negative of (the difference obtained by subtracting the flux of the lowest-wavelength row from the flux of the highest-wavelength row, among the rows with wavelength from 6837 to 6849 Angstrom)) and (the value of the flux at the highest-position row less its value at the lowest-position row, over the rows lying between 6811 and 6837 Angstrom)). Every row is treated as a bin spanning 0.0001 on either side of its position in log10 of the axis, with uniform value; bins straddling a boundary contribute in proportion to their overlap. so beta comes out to -5.5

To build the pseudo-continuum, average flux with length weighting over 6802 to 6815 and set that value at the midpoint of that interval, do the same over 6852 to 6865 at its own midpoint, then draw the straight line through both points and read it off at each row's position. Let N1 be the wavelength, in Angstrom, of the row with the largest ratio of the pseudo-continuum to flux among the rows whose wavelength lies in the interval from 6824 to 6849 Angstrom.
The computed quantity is 6831.86 Angstrom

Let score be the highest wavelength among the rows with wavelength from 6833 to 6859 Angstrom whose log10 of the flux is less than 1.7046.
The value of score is 6838.15 Angstrom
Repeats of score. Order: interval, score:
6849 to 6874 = 6872.88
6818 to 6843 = 6838.15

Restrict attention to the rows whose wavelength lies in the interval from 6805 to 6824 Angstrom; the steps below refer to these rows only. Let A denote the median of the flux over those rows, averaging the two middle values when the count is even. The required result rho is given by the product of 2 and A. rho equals 100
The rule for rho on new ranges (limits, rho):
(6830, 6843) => 100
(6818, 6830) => 101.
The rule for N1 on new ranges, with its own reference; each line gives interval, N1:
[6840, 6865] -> 6863.39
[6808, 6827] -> 6809.87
